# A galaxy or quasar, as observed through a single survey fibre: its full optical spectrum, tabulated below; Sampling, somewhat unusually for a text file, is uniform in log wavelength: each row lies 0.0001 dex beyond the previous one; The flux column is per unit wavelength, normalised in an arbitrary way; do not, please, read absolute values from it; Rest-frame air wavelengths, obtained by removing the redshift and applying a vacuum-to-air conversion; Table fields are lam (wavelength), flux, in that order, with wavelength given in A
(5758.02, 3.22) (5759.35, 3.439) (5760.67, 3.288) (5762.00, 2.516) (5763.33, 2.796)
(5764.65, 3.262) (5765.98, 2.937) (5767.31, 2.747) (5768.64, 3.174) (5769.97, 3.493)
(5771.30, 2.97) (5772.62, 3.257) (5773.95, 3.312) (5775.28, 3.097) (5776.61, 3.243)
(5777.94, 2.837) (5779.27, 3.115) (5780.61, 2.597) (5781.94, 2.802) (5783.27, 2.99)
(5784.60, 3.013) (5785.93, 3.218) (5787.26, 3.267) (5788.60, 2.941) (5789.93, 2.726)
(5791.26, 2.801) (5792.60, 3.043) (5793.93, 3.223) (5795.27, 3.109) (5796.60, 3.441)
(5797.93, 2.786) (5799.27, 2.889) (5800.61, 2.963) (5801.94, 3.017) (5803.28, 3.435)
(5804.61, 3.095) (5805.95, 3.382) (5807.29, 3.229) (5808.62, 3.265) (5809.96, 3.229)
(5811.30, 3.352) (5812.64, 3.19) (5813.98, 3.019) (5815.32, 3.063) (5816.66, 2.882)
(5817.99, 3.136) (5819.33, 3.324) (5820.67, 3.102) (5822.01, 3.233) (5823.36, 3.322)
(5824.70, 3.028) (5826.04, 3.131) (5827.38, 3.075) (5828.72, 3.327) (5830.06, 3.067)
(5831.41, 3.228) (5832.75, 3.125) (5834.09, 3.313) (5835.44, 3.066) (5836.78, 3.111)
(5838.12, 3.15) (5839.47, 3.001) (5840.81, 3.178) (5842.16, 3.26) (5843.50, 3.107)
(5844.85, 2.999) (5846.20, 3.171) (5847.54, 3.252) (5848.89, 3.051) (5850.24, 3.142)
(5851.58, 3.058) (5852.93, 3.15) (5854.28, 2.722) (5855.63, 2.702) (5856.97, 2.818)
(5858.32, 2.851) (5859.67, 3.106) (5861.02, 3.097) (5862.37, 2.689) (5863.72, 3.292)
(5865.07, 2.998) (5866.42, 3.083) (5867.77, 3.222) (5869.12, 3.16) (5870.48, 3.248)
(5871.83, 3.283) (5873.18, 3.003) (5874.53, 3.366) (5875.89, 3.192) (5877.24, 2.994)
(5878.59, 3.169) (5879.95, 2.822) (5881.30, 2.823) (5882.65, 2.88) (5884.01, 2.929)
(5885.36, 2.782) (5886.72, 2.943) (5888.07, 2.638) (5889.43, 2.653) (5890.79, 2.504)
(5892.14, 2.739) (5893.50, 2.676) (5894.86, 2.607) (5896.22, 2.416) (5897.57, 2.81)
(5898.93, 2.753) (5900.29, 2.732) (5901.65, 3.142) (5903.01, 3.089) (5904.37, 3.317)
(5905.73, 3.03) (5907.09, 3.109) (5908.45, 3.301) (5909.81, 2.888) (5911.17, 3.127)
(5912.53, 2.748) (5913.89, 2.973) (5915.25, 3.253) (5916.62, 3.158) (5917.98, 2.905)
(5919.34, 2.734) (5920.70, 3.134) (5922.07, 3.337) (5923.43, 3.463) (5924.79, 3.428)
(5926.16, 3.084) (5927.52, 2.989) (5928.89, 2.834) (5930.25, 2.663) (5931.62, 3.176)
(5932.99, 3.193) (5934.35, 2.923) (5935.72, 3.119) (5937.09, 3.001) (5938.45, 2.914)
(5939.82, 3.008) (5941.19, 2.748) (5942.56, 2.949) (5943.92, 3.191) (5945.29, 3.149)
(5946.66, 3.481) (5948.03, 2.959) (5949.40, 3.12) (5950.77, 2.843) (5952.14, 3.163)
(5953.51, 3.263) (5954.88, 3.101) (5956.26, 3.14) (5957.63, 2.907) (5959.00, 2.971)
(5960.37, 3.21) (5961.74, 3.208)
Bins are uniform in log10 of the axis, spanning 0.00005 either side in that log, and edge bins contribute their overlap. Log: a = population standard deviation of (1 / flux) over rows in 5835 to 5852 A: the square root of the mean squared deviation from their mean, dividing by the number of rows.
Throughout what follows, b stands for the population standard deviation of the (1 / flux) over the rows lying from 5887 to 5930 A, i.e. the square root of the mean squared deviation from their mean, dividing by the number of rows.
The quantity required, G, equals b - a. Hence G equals 0.0237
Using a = 0.008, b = 0.0320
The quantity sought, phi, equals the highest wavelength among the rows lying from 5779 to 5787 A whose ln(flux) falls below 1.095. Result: 5781.94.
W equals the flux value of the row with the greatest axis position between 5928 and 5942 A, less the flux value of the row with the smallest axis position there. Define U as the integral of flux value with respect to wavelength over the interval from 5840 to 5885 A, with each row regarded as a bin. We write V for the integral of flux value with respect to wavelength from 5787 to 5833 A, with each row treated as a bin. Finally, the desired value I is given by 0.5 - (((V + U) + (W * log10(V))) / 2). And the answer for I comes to -140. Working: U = 137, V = 144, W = -0.09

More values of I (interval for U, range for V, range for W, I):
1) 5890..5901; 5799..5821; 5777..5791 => -49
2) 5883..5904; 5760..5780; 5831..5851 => -59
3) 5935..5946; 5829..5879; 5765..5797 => -94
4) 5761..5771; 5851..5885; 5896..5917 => -67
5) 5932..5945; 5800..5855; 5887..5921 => -106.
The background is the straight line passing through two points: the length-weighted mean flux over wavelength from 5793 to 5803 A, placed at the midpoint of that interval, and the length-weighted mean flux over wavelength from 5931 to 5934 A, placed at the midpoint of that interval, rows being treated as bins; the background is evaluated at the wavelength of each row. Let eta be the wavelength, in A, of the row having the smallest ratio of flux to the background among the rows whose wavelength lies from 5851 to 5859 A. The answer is 5855.63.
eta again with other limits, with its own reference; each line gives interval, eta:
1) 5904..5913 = 5912.53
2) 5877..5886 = 5885.36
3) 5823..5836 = 5824.70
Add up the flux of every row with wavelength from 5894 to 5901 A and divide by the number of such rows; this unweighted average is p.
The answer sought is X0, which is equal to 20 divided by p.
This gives 7.5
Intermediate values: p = 2.7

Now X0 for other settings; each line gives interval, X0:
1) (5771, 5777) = 6.3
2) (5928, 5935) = 6.8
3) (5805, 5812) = 6.1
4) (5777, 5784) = 7.0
